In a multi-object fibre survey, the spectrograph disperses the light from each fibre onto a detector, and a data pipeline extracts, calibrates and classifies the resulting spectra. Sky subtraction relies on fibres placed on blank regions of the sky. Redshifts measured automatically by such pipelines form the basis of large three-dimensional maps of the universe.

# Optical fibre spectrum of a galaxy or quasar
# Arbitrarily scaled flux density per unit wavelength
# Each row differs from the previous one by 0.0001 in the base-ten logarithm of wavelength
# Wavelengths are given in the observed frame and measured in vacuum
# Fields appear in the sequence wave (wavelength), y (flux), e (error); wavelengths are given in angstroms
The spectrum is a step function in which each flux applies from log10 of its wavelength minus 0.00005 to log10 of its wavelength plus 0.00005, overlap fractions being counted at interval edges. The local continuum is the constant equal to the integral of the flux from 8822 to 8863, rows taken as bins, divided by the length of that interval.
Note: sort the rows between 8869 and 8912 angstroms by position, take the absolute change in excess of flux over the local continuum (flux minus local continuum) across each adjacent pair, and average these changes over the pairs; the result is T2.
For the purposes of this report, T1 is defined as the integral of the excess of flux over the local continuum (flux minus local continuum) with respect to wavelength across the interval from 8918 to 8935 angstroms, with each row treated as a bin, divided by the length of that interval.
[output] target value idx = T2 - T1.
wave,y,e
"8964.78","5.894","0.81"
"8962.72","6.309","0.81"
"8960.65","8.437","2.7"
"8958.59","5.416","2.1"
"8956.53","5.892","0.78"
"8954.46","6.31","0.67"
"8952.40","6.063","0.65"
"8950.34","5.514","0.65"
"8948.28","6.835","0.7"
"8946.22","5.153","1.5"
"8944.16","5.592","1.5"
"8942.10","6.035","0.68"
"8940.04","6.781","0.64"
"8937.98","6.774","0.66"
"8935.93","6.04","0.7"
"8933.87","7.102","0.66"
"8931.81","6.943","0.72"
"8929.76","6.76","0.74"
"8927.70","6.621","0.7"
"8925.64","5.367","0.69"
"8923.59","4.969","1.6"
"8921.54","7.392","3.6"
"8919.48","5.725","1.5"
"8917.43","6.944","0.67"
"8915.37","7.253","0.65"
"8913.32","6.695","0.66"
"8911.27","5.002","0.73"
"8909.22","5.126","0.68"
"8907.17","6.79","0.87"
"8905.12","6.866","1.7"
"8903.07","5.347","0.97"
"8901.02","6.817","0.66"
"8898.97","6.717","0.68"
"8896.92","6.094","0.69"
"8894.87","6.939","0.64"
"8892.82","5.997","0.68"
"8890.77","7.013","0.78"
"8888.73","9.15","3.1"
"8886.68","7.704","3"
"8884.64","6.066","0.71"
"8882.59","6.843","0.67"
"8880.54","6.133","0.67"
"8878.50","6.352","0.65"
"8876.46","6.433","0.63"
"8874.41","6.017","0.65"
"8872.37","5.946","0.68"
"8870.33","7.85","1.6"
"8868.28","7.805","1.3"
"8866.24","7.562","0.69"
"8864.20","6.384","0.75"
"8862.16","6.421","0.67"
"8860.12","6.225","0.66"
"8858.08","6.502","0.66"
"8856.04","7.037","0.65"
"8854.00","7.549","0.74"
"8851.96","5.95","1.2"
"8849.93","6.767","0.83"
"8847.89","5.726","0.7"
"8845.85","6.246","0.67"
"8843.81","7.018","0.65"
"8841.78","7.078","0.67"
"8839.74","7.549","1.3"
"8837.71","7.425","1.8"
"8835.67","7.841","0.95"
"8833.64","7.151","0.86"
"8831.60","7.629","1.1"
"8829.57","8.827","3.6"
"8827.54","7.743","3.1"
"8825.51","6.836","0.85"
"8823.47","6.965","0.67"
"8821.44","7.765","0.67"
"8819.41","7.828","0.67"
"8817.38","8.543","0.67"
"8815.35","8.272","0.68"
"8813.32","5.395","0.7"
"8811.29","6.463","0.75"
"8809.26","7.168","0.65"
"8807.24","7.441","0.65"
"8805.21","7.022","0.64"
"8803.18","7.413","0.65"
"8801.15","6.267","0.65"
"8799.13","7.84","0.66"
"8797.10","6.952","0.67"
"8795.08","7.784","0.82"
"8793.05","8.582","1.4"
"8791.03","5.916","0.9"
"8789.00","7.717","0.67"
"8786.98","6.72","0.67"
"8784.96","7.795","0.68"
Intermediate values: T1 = -0.66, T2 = 0.89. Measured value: 1.55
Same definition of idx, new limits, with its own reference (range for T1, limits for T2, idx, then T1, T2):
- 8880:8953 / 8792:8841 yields 1.39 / -0.61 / 0.78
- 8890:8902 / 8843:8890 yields 1.13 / -0.45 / 0.68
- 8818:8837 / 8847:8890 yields 0.08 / 0.60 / 0.69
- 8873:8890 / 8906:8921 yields 1.14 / -0.21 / 0.93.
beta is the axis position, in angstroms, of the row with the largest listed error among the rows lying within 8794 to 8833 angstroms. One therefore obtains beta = 8829.57 angstroms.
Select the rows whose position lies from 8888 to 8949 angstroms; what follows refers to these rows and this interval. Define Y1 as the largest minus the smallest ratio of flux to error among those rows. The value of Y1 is 9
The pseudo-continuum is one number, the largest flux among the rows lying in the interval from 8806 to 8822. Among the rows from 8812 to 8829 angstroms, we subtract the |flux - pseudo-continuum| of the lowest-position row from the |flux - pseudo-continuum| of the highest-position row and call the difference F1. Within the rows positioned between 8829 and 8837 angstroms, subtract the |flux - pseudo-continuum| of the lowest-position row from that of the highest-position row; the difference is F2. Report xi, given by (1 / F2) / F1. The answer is -1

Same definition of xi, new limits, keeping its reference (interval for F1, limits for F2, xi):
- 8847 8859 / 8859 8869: 1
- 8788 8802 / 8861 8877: -57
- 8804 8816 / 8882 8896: 8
